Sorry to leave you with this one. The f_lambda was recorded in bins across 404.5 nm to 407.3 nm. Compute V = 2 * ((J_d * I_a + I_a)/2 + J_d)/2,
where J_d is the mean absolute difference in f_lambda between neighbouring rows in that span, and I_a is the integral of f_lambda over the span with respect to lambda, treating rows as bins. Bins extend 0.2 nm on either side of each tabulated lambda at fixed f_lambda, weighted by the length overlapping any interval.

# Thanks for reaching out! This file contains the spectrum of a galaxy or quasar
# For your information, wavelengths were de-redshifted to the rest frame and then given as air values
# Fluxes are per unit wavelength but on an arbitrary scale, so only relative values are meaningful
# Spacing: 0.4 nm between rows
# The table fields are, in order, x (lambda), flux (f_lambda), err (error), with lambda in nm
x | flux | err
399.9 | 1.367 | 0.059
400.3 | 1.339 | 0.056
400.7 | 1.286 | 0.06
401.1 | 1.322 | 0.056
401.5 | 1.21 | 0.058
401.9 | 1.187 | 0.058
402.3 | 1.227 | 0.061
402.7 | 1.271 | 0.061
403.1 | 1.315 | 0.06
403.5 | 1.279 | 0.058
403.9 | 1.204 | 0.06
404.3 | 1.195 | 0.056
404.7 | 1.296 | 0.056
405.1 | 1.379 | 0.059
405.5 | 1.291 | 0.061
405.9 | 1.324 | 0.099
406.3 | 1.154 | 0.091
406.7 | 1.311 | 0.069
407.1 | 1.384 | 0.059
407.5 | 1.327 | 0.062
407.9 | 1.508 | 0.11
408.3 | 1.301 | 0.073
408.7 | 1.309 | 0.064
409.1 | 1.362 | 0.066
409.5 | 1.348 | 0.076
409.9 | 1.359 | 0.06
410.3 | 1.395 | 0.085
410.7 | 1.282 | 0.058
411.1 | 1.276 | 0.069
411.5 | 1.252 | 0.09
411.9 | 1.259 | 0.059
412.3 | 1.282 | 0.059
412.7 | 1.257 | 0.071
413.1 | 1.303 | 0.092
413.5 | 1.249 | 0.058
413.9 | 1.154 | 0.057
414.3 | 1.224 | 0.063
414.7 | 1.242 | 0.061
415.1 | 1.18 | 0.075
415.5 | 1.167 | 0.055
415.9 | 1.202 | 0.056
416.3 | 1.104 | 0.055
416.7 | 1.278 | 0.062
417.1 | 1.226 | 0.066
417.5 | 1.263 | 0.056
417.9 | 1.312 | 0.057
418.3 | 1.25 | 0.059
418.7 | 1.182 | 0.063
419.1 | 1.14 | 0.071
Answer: 2.11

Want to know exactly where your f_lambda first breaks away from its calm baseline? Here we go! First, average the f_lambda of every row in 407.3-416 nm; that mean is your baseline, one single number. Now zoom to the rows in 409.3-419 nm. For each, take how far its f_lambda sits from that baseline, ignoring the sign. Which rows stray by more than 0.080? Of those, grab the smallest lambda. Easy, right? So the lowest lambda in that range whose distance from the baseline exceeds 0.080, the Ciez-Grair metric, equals 410.3 nm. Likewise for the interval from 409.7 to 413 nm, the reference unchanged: 410.3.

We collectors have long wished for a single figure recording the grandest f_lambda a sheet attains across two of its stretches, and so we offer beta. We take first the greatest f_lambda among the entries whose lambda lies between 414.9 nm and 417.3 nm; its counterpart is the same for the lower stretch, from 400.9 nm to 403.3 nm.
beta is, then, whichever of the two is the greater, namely 1.32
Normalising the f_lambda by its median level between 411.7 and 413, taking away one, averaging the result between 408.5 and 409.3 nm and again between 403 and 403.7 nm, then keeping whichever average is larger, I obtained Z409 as 0.061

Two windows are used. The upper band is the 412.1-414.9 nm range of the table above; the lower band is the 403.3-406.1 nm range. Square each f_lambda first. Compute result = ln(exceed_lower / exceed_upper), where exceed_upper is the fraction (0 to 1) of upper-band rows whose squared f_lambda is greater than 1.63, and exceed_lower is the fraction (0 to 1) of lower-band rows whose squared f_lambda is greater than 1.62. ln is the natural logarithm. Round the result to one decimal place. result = 0.9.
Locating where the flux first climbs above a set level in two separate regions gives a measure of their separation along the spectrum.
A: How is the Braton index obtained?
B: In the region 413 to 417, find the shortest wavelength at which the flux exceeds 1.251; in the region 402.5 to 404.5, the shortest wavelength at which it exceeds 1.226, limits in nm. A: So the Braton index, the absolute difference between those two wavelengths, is 10.40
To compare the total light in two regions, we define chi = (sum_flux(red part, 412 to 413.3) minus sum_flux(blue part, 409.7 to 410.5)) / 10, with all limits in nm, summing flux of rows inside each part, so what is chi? 0.1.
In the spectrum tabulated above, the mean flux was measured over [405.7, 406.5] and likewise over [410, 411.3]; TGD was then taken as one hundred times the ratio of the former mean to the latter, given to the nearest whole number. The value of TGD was 94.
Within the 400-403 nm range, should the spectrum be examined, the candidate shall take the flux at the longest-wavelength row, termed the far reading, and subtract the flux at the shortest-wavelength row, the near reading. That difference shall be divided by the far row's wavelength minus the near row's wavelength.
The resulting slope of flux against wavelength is -0.028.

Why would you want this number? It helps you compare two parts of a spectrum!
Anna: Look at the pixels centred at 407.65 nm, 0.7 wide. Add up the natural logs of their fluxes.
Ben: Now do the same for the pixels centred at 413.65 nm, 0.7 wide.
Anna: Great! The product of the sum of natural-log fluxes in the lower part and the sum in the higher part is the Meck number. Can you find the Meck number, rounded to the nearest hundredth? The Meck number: 0.25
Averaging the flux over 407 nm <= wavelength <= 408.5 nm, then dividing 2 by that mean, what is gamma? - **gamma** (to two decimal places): 1.45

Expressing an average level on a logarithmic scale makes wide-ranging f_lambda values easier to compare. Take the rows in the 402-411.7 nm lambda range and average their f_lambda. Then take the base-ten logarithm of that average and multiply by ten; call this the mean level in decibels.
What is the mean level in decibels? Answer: 1.16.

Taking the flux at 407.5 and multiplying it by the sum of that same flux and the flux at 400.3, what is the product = 3.54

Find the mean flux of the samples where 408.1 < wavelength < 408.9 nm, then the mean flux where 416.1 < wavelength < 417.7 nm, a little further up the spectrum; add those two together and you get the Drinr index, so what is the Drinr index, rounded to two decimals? 2.52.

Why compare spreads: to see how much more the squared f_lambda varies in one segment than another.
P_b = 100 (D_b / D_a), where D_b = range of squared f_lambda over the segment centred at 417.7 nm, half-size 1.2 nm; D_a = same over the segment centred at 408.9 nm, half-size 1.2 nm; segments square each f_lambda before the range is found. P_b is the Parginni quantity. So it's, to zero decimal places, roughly 56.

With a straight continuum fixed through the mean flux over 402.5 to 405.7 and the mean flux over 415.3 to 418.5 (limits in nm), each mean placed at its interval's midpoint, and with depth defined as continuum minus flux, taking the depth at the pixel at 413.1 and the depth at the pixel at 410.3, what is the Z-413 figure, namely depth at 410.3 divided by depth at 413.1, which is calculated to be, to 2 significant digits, 2.3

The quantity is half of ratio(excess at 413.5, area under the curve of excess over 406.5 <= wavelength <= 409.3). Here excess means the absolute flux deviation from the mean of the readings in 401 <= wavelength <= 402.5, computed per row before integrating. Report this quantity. 0.0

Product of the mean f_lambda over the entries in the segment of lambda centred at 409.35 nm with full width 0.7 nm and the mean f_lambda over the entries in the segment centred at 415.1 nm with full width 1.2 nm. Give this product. 1.62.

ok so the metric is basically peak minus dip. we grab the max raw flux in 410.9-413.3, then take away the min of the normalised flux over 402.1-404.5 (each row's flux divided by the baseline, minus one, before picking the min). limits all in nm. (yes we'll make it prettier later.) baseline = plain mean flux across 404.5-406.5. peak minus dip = 1.38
